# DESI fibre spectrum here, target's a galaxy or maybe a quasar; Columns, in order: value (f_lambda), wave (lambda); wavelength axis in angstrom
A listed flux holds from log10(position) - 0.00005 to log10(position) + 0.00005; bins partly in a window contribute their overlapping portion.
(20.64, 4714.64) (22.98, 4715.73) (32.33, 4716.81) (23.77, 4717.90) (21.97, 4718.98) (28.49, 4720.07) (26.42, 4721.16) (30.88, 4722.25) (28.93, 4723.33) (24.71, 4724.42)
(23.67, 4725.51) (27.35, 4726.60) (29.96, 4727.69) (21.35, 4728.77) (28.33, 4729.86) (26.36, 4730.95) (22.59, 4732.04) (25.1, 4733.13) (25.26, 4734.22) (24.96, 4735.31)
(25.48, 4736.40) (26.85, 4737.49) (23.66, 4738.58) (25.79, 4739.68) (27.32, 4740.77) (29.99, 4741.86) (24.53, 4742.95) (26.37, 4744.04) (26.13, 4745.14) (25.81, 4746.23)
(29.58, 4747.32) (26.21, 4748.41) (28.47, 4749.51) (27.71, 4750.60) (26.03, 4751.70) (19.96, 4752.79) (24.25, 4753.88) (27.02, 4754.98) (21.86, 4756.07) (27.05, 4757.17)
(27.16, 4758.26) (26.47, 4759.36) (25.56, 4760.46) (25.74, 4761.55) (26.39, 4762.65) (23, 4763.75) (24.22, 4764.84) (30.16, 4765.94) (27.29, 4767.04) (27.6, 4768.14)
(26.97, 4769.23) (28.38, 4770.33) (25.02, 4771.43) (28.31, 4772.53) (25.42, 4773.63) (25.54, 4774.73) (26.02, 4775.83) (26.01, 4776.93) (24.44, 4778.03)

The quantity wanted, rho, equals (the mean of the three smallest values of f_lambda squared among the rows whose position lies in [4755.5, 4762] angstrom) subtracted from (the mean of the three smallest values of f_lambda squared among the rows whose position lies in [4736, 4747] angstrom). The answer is 6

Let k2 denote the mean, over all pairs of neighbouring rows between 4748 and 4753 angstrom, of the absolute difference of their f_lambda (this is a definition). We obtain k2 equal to 2.7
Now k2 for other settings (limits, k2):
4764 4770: 2.4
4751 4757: 4.6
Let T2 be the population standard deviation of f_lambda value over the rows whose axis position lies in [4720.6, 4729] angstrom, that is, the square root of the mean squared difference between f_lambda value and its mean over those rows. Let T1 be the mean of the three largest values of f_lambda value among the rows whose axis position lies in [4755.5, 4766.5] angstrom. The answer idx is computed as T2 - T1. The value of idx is -25.1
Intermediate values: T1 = 28.1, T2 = 3.1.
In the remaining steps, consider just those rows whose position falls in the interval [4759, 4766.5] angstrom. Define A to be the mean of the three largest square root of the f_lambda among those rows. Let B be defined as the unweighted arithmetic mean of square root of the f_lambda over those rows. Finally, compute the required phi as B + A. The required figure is 10.3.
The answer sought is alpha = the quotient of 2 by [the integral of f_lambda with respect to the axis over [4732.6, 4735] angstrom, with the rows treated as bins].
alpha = 0.033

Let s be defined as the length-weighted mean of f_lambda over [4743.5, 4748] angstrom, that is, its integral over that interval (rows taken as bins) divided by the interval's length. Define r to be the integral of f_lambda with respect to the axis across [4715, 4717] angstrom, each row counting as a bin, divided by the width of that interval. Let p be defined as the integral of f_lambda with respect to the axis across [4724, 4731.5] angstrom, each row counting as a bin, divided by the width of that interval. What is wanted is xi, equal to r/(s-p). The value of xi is 27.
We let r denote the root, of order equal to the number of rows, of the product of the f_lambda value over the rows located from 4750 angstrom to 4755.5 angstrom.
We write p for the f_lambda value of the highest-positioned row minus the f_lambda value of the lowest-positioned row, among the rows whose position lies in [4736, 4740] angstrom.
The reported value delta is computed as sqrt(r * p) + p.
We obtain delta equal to 3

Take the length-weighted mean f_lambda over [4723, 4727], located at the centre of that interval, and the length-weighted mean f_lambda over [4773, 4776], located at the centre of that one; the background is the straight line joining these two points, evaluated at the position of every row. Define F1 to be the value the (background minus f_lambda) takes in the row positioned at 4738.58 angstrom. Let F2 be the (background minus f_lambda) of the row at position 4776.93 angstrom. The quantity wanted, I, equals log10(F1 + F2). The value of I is 0.3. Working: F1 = 2.2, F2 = -0.4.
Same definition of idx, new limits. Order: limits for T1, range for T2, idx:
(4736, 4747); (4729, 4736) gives -26.3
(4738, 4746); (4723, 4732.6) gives -25.1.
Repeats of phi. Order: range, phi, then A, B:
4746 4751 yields 10.6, 5.35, 5.25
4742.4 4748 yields 10.4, 5.23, 5.14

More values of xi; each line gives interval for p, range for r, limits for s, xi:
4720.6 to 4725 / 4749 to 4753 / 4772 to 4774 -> -36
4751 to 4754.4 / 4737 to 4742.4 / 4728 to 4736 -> 19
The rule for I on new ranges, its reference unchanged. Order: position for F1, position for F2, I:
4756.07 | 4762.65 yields 0.5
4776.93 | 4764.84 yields 0.1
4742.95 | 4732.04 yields 0.7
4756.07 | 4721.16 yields 0.5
